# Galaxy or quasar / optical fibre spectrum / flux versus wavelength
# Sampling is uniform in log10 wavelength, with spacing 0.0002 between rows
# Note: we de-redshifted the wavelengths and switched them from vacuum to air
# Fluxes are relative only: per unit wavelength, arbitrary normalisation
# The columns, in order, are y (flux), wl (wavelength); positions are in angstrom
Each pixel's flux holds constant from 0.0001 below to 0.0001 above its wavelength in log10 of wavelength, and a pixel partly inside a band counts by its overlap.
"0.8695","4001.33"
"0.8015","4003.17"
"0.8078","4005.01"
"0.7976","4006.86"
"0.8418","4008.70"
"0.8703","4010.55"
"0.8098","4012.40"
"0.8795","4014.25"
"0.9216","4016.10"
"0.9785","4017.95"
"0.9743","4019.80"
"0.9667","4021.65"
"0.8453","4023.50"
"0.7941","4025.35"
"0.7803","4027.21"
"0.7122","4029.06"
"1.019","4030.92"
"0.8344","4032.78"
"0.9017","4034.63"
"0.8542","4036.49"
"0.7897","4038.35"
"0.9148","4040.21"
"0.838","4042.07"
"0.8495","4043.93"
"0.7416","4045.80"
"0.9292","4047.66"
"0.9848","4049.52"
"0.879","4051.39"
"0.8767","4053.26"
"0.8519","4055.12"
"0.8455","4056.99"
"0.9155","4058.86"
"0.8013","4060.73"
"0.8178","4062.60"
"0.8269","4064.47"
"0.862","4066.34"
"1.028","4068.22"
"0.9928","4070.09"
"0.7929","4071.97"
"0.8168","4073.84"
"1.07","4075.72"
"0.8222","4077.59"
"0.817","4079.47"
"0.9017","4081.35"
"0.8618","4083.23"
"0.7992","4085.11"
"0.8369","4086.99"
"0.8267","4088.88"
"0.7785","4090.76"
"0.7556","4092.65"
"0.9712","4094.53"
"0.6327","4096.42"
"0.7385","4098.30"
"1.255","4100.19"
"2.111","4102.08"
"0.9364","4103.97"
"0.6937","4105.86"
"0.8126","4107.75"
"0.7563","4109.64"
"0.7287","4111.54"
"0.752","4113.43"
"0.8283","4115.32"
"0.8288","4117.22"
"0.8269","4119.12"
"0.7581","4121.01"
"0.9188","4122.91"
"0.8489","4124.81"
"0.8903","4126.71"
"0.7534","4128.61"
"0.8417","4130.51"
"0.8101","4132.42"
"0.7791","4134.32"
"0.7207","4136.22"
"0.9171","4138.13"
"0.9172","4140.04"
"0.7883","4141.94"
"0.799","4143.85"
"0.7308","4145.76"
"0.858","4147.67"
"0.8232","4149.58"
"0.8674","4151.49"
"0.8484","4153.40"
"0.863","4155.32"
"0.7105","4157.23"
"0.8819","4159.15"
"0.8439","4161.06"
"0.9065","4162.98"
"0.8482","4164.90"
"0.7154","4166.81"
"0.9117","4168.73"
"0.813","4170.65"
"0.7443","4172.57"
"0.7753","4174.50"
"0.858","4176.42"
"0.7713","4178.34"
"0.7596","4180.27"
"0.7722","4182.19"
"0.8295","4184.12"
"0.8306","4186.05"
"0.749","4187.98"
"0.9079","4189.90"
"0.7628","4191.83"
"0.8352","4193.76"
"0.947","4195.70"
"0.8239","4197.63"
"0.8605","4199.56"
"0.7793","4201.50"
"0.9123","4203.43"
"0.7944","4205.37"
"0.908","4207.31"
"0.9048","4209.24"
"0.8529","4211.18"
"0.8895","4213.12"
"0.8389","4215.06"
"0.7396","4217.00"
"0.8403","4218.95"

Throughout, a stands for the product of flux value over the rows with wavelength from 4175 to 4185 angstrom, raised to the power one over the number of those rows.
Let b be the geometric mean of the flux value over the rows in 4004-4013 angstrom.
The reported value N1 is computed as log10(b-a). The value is -1.56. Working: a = 0.80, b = 0.825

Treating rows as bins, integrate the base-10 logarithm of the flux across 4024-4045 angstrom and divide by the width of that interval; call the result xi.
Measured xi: -0.076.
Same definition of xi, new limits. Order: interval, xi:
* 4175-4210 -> -0.081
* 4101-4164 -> -0.075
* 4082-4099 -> -0.098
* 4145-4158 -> -0.089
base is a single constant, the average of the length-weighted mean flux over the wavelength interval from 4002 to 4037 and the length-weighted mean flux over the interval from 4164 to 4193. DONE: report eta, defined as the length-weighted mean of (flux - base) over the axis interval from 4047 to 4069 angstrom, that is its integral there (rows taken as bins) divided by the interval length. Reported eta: 0.050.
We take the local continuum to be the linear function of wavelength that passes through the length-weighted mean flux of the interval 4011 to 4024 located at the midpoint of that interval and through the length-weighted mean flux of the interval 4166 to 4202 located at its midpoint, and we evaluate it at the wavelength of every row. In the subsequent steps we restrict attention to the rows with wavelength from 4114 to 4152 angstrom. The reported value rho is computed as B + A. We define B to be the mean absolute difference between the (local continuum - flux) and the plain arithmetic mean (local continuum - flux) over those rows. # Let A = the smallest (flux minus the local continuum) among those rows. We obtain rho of -0.07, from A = -0.12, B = 0.047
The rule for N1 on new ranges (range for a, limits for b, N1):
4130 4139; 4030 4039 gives -1.18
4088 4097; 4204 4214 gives -1.08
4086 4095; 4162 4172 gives -2.29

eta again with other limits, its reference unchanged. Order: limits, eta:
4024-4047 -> 0.004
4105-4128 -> -0.030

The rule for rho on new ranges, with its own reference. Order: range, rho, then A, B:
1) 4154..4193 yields -0.07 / -0.12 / 0.054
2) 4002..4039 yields -0.13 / -0.19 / 0.064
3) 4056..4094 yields -0.05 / -0.11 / 0.061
